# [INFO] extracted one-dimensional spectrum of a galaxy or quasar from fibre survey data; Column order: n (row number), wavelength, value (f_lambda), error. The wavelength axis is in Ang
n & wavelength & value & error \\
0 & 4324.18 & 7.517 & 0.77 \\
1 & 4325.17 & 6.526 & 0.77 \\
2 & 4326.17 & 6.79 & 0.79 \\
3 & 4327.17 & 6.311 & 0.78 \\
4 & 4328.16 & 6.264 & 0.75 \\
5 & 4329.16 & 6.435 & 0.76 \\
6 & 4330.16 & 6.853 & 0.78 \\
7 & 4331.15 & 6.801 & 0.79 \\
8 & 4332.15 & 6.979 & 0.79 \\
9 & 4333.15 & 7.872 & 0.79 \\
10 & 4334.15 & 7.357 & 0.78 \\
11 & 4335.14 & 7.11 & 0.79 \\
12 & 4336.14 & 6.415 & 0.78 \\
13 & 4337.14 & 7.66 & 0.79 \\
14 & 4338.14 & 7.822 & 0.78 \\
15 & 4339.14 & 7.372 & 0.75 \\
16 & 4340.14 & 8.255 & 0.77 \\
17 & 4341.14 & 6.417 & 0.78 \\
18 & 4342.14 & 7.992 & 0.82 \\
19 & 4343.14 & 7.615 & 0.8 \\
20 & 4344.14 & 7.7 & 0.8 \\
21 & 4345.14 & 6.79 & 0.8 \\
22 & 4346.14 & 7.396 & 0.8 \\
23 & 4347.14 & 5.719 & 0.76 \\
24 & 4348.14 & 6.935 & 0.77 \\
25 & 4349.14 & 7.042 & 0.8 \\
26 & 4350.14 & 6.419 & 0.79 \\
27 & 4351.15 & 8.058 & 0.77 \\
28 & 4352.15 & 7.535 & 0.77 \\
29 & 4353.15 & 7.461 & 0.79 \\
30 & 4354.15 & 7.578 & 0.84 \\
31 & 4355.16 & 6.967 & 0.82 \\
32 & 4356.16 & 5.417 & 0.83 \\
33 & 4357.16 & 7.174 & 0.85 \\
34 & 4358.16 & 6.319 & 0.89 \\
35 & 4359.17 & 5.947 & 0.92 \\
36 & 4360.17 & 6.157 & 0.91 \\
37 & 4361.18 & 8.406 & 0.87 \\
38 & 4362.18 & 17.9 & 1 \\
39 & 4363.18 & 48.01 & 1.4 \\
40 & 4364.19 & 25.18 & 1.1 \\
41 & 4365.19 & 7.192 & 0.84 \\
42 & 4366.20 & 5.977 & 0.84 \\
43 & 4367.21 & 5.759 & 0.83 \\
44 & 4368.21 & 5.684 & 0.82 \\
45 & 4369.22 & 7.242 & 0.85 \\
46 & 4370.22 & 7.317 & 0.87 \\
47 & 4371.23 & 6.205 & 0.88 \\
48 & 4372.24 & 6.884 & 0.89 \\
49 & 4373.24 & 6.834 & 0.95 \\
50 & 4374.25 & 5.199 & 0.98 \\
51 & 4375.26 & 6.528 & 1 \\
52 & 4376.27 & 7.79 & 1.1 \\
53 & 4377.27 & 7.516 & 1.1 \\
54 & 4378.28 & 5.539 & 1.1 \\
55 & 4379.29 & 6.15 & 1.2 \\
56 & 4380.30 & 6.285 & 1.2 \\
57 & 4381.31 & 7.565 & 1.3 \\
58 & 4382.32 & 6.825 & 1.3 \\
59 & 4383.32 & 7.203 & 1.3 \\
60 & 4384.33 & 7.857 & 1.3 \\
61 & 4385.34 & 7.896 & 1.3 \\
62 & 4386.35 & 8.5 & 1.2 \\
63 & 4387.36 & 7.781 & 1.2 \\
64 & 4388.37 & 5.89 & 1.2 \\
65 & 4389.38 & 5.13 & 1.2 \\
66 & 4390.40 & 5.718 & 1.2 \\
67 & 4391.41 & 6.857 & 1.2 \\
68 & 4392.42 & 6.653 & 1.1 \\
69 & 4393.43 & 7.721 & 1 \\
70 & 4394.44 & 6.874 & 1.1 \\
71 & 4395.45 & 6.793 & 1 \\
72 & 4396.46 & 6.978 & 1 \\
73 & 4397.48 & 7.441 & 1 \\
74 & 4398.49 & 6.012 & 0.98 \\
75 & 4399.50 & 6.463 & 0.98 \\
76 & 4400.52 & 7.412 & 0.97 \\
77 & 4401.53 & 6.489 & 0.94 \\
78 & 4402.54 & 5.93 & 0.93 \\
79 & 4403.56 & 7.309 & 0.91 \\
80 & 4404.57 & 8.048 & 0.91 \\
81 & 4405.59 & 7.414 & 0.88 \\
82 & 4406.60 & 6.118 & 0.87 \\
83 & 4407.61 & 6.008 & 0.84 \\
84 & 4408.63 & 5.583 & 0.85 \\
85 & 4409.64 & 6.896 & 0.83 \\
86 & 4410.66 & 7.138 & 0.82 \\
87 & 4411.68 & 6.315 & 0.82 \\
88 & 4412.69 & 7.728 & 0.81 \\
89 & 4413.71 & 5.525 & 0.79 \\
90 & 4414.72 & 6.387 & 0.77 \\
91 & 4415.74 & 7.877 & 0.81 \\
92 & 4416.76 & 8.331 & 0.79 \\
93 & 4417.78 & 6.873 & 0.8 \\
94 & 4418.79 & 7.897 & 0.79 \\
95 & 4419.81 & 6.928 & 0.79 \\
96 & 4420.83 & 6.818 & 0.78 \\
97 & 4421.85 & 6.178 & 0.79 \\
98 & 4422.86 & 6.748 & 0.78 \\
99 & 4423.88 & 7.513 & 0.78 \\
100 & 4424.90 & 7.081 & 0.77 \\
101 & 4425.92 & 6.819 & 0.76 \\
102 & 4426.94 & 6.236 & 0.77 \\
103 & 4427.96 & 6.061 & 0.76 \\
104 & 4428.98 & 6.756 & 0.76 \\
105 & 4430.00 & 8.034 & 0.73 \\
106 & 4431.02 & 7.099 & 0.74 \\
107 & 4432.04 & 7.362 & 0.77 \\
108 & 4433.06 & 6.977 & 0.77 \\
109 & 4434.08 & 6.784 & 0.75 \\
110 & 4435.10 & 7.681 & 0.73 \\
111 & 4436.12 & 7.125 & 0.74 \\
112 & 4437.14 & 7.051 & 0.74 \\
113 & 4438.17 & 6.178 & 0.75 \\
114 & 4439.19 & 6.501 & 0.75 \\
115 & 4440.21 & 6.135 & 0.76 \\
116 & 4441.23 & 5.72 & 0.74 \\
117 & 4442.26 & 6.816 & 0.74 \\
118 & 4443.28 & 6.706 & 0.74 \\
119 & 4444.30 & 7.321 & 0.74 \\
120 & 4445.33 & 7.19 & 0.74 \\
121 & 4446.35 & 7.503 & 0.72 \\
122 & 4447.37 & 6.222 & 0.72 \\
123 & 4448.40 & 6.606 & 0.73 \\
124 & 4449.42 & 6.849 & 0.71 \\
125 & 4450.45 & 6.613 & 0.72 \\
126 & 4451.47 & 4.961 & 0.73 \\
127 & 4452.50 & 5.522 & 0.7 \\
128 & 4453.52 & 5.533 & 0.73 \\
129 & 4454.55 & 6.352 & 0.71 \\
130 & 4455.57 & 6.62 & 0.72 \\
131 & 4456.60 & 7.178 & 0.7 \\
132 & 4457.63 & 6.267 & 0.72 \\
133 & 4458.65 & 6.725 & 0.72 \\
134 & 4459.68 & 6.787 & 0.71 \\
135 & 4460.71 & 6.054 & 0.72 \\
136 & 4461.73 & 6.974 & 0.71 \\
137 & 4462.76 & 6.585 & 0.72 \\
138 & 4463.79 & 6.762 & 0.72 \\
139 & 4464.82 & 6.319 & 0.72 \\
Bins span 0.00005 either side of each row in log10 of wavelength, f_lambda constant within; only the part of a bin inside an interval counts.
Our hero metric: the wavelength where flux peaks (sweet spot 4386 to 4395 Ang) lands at 4386.35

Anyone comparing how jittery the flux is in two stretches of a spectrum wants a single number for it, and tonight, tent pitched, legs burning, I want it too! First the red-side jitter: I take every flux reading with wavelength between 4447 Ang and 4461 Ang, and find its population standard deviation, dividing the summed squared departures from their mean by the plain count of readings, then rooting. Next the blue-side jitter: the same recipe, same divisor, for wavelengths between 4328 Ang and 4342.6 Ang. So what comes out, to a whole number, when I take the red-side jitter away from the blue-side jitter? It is 0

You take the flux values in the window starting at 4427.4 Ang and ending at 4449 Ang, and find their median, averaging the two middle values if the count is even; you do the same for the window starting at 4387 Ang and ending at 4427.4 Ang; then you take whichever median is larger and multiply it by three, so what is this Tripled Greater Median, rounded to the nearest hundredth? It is 20.51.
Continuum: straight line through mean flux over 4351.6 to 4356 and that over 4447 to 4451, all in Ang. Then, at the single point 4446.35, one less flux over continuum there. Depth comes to -0.14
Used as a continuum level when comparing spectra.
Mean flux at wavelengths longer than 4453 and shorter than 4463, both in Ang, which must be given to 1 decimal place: 6.5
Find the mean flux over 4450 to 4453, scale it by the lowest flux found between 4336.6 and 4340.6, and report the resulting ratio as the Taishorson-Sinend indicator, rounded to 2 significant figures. 0.77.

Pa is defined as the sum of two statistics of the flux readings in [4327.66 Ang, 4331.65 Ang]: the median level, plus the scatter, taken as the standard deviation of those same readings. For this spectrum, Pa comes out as 6.9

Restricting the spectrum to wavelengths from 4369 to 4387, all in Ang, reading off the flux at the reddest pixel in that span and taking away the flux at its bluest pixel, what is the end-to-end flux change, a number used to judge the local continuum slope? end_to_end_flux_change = 1.3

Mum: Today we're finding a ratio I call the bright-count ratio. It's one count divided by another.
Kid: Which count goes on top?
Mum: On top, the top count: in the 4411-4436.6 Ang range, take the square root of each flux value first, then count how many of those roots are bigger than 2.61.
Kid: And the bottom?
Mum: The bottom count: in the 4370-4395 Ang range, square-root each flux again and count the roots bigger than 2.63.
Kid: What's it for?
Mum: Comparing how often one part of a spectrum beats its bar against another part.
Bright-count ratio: 1.60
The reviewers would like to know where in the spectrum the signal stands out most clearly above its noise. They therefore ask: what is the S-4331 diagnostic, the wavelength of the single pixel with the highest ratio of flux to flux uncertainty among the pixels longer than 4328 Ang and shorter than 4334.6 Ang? 4333.15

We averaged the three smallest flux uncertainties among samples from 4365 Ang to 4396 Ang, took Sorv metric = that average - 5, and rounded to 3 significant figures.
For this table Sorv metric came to -4.17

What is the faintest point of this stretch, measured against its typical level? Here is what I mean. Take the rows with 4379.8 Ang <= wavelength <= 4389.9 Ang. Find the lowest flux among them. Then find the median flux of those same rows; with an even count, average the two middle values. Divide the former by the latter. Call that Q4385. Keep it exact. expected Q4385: 0.695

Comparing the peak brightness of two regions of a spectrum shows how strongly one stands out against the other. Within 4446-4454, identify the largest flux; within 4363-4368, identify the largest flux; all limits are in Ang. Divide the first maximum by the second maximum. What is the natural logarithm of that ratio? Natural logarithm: -1.86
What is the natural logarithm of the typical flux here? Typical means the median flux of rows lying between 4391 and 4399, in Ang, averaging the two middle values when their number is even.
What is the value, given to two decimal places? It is 1.93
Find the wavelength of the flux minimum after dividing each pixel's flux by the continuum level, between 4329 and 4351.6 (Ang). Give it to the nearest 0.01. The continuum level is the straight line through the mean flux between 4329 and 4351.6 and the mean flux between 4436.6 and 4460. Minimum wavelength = 4347.14 Ang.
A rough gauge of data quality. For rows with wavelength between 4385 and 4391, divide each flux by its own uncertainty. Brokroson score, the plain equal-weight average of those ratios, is 5.6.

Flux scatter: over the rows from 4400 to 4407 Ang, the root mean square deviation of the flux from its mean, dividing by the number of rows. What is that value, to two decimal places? 0.73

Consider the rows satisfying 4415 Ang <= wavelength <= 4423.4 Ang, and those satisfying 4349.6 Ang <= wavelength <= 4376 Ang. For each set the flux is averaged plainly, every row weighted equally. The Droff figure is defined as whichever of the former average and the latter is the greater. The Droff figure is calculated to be 9.4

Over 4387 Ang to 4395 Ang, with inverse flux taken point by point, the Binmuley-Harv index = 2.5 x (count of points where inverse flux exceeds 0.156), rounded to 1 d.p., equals 7.5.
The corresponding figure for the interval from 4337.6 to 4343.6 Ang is 0.0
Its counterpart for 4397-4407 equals 7.5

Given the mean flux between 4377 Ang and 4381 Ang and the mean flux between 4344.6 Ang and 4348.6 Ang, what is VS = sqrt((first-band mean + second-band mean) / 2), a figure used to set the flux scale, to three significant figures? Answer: 2.56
